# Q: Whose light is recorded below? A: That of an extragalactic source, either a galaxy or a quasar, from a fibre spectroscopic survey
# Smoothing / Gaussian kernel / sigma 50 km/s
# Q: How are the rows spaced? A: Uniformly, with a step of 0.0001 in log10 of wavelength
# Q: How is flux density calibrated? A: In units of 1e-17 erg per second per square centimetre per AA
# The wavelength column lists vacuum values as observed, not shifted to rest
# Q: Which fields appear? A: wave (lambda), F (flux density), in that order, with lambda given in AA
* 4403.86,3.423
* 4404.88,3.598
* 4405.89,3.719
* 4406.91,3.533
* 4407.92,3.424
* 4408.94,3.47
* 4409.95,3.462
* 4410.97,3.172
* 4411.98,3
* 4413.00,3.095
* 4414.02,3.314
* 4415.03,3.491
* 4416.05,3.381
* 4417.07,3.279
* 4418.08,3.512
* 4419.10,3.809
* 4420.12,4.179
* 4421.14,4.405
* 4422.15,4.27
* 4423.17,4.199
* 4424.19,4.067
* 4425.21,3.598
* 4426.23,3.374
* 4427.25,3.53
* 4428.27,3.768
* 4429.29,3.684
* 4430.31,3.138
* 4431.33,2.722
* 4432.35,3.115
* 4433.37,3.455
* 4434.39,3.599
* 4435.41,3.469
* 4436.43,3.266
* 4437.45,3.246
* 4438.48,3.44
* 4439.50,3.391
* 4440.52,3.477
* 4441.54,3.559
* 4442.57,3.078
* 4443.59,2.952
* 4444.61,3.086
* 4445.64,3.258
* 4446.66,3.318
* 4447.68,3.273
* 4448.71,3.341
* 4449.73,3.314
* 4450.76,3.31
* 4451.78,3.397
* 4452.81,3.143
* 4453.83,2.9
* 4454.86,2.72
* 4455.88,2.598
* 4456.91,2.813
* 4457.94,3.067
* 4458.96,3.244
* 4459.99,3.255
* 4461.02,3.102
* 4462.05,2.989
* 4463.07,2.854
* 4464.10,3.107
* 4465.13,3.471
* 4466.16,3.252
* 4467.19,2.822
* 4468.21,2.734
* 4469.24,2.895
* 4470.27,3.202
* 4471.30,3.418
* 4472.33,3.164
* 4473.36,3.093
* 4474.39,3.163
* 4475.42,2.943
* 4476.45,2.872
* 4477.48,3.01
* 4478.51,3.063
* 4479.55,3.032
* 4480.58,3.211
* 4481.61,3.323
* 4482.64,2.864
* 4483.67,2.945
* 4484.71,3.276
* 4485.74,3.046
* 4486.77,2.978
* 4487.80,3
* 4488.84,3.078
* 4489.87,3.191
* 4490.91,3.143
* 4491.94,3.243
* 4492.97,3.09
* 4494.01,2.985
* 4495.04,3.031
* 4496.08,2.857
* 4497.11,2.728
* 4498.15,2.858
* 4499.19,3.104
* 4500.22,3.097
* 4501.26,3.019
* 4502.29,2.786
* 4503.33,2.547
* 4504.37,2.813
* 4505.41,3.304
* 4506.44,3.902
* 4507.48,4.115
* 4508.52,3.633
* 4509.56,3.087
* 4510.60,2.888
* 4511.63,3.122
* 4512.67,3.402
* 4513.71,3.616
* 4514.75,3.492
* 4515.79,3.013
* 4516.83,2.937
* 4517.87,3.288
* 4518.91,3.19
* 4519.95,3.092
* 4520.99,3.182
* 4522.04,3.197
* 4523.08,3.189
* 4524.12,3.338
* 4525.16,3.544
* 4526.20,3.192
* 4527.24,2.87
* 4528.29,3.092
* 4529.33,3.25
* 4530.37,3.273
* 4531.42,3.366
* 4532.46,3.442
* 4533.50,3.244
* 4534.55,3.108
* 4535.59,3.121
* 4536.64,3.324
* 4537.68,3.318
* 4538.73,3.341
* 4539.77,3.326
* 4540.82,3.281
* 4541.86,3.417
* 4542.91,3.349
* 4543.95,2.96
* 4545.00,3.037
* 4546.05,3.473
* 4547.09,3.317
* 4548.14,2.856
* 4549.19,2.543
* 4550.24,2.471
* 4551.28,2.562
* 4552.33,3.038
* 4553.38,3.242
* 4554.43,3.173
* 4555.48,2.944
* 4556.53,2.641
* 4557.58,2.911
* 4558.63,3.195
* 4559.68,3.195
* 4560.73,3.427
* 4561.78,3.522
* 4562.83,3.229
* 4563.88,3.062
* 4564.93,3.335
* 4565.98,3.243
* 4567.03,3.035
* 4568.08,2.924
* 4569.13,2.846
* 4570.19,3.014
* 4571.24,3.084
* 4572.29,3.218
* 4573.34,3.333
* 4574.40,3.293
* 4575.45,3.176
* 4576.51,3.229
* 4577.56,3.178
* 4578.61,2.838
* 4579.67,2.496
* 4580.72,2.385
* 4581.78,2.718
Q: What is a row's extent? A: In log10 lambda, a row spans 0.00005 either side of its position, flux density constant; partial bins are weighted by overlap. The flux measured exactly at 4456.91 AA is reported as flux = 2.813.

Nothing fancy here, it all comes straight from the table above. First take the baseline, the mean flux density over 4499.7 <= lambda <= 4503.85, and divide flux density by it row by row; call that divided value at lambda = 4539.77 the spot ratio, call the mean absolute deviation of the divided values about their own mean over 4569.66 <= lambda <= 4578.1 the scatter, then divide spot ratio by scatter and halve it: 21.4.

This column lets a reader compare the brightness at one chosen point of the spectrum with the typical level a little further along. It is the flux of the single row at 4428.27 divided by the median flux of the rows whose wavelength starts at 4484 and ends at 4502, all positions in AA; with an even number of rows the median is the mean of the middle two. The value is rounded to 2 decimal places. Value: 1.24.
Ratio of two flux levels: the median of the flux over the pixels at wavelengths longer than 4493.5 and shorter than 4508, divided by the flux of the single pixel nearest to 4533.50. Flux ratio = 0.93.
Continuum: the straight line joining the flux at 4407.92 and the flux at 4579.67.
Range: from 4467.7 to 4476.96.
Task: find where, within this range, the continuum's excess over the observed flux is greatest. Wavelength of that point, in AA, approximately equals 4468.21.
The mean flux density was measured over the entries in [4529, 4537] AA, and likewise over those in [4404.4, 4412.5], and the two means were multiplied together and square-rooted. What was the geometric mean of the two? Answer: 3.34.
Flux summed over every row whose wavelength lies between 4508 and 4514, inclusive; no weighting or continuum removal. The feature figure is 20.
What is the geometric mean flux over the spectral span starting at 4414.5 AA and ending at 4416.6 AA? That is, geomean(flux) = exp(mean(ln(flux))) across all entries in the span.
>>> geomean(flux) 3.44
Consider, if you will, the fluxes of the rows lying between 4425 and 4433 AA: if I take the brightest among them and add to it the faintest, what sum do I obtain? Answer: 6.49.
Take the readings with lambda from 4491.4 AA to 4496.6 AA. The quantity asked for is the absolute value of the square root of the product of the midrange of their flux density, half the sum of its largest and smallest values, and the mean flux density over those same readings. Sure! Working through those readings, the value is 3.05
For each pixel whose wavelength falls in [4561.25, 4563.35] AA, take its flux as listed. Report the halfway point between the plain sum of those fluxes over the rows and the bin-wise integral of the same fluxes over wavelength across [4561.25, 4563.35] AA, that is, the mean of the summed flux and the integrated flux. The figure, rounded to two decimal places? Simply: 6.92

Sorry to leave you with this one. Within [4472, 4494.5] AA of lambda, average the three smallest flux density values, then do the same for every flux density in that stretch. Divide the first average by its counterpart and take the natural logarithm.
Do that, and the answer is -0.062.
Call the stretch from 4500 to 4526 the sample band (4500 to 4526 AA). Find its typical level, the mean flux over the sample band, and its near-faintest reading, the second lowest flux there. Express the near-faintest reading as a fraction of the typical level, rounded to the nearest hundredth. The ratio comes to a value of 0.86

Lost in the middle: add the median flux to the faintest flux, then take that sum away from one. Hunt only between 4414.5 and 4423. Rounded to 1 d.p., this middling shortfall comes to -5.9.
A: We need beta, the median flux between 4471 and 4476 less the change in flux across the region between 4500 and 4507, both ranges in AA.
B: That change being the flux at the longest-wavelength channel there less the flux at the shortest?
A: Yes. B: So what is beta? 2.4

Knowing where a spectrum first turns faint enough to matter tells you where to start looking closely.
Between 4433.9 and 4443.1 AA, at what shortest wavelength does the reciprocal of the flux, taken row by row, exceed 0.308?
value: 4437.45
